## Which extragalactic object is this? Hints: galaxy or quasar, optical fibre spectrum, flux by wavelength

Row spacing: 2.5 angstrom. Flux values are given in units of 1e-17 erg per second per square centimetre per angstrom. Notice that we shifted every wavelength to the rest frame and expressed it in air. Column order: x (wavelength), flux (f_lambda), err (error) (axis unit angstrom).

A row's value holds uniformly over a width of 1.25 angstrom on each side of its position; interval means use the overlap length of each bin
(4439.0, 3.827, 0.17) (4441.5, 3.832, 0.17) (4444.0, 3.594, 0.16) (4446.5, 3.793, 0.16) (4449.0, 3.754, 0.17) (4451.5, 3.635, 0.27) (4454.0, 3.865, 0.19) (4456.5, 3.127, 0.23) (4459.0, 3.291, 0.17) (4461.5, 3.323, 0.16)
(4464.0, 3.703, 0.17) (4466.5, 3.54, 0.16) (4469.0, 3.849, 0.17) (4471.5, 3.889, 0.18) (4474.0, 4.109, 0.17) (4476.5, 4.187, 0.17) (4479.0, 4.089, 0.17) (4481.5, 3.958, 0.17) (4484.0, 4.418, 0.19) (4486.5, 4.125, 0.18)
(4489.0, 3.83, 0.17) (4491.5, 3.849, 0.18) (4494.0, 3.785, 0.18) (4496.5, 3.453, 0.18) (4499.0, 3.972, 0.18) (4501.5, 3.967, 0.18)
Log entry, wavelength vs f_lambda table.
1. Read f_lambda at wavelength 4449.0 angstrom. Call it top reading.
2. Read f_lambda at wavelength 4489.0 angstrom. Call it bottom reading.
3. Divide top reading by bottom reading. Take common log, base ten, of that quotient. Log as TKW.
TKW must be -0.01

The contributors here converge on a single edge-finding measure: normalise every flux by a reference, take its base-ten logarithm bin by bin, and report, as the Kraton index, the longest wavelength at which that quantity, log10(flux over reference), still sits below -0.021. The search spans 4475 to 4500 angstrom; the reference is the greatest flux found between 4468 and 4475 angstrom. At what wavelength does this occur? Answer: 4496.5 angstrom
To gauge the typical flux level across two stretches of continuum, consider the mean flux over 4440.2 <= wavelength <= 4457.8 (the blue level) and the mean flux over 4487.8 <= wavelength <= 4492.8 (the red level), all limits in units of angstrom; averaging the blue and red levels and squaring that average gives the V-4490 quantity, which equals 14.0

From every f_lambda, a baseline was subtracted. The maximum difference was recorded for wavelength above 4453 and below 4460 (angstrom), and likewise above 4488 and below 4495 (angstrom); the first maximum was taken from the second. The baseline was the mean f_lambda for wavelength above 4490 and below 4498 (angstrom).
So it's -0.02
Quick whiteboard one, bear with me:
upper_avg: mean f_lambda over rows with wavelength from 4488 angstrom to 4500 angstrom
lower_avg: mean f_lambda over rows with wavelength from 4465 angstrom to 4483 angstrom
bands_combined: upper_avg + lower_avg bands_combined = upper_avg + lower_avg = 7.7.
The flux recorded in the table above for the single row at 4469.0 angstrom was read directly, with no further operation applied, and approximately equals 3.849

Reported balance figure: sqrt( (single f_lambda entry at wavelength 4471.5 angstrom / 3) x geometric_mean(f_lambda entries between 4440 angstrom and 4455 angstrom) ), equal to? 2.20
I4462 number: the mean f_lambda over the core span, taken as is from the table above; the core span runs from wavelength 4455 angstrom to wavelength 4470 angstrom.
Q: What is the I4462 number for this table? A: 3.47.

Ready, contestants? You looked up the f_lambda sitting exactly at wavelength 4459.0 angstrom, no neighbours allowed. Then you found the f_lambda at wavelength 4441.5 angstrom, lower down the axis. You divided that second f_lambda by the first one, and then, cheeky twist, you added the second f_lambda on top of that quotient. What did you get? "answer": 5.0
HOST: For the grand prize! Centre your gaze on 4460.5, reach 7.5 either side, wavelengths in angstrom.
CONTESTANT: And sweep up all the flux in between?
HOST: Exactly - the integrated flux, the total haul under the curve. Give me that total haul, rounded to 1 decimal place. 52.1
